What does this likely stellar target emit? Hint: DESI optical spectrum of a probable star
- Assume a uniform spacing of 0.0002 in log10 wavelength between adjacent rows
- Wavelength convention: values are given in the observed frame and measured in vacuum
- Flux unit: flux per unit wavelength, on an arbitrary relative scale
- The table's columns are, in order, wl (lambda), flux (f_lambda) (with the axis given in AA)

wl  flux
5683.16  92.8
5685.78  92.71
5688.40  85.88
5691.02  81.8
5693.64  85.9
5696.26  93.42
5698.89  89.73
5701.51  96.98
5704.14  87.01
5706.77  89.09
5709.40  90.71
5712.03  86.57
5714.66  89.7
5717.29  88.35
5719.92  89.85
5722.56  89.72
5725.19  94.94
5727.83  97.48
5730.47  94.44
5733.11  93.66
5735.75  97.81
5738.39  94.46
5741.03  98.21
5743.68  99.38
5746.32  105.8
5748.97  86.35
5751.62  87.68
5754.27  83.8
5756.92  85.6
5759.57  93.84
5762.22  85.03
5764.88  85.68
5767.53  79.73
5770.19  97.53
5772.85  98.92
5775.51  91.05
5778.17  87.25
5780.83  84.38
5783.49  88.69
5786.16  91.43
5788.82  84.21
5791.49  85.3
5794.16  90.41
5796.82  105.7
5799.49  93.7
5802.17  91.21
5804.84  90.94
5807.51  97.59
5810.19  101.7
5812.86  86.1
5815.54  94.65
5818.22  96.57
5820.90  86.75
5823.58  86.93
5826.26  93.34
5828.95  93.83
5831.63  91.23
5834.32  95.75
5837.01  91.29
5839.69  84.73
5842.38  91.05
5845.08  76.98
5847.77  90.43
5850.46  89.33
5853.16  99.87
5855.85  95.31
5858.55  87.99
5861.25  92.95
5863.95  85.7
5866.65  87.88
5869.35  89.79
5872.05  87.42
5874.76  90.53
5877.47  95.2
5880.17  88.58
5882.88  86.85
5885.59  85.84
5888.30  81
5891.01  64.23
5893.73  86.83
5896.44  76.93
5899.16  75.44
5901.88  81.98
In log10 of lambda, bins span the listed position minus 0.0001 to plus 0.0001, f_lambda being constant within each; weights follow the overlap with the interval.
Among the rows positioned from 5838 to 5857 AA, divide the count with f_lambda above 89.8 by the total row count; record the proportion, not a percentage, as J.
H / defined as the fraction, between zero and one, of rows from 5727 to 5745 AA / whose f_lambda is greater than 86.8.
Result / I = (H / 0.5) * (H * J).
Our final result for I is 1.14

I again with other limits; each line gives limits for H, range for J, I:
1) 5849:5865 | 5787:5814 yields 0.97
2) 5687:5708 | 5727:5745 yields 0.78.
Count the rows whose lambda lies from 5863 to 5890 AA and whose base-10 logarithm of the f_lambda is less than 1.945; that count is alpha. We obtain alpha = 6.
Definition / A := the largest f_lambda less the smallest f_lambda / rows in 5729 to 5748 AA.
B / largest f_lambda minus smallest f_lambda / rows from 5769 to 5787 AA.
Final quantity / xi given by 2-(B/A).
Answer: 0.80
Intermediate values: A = 12.1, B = 15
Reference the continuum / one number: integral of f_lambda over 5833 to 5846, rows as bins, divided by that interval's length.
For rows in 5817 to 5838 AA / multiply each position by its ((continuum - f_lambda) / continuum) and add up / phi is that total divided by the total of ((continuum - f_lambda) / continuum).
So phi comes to 5828.6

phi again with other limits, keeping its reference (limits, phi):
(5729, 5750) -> 5740.0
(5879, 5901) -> 5893.1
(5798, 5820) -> 5809.6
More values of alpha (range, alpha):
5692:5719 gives 3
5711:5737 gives 1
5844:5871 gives 4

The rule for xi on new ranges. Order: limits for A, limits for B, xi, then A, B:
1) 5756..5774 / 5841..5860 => 0.81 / 19.2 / 23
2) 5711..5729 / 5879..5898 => -0.23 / 10.9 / 24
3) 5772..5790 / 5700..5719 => 1.29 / 14.7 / 10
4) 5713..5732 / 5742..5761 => -0.41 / 9.1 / 22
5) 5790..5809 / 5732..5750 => 1.05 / 20.4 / 19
